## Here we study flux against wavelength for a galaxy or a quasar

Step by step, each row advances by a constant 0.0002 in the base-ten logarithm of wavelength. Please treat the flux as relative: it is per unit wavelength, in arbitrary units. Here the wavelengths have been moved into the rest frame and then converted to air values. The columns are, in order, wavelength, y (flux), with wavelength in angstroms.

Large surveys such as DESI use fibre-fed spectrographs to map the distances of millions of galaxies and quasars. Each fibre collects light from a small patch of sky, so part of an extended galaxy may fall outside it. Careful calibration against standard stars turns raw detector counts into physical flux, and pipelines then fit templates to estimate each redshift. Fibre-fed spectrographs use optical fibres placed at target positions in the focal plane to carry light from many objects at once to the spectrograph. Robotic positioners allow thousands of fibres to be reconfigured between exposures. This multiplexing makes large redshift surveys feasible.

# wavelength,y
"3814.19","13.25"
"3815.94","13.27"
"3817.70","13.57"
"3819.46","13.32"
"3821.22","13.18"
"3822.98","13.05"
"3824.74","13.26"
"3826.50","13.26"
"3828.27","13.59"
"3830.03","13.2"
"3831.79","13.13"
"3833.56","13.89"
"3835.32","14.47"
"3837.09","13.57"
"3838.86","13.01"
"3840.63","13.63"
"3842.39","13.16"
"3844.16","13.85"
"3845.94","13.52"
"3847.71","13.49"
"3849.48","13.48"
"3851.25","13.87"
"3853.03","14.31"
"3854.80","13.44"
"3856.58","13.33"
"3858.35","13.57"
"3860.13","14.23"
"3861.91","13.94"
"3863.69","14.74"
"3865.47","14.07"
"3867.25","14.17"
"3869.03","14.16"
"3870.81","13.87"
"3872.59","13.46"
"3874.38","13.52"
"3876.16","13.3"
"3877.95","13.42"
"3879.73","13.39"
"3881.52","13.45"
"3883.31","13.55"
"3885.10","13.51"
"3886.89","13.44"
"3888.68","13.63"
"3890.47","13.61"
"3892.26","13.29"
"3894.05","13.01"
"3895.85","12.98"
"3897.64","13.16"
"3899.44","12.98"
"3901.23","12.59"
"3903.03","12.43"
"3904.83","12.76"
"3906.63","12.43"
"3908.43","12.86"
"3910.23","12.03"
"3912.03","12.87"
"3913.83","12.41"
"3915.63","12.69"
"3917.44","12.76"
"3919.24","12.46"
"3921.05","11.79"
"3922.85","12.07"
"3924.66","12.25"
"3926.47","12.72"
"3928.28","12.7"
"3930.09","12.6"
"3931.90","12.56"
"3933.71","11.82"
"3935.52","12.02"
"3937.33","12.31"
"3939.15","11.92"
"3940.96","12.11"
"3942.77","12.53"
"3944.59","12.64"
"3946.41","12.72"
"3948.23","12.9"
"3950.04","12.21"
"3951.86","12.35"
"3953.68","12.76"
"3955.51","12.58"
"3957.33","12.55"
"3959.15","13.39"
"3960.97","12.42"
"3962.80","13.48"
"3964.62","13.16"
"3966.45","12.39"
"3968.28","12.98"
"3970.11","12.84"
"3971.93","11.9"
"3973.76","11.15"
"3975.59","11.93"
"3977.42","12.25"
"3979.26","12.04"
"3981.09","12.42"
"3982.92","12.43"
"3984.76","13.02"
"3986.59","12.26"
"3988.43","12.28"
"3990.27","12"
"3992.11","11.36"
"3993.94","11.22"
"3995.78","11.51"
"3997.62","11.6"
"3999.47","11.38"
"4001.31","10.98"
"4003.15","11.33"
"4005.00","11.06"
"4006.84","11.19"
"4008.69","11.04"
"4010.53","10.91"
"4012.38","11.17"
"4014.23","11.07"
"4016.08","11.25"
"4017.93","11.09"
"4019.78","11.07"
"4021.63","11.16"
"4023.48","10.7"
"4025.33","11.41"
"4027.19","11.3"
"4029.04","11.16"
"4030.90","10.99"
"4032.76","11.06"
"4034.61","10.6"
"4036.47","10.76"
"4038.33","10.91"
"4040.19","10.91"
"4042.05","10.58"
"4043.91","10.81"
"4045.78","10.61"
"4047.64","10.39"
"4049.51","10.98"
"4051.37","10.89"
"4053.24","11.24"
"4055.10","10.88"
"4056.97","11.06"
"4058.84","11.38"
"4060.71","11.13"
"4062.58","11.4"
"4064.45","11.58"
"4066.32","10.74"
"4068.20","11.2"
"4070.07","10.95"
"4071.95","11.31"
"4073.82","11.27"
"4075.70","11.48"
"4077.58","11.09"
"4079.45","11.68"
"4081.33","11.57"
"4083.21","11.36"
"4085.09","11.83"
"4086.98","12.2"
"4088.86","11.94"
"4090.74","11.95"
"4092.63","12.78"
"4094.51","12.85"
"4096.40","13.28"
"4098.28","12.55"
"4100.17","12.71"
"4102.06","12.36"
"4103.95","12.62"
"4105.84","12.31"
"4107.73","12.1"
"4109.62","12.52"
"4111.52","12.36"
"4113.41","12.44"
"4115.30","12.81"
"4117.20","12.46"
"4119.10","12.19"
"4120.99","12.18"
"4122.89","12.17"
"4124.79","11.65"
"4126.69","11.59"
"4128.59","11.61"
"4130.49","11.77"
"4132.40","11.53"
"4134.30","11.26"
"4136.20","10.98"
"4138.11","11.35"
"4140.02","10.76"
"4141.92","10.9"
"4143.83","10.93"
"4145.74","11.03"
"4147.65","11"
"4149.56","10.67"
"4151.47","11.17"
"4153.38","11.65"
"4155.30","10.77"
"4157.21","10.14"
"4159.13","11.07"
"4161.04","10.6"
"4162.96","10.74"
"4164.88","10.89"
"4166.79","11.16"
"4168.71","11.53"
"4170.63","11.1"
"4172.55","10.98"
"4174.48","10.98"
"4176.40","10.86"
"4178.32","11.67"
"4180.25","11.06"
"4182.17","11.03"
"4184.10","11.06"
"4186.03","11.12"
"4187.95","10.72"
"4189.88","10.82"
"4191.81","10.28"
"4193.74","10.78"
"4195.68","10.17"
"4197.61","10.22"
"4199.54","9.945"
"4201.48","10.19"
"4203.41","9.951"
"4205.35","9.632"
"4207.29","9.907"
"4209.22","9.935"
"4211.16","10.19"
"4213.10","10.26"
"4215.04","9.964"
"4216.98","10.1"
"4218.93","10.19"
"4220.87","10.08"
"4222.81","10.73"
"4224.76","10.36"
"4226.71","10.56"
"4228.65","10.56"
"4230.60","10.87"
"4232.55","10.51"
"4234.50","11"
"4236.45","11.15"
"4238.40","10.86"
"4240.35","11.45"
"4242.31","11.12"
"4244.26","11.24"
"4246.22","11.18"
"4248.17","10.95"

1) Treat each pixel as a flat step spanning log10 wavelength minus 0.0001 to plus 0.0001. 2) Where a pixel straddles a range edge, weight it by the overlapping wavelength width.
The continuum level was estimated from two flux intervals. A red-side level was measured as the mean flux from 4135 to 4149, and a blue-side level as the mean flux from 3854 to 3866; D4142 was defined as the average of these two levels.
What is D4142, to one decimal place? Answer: 12.4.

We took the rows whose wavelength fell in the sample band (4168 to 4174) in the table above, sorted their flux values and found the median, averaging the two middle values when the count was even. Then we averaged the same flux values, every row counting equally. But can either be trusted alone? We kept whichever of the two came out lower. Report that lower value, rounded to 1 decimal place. 11.1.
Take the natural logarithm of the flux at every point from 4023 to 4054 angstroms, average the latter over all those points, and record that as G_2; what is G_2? 2.39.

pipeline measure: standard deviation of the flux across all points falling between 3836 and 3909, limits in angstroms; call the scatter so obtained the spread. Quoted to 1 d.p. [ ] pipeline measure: 0.5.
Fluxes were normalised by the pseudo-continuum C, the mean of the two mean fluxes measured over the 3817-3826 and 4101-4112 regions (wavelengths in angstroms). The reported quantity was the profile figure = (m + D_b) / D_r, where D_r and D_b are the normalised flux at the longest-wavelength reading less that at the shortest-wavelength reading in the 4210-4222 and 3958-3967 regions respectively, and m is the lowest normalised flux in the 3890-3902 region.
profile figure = -105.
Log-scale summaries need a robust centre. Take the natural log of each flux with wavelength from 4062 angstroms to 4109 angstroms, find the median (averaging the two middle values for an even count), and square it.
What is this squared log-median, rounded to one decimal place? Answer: 6.1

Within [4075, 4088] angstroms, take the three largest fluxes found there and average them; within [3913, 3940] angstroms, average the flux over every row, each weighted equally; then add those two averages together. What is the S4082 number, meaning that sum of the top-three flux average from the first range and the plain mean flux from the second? 24.2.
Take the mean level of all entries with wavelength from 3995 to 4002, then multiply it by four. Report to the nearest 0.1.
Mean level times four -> 45.5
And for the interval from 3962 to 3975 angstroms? 50.2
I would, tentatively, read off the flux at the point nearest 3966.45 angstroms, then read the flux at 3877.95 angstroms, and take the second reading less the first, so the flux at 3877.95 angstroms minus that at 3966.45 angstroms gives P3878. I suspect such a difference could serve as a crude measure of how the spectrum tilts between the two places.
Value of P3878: 1.0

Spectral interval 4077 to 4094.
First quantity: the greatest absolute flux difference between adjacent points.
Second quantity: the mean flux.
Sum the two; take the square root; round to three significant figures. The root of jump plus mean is 3.56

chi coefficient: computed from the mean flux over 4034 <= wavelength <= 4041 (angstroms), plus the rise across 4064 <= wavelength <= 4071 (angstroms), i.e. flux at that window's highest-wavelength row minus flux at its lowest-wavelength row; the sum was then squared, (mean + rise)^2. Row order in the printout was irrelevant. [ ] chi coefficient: 103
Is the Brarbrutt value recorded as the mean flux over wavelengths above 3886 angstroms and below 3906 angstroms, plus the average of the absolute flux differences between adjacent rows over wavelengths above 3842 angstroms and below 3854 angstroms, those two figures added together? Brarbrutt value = 13.4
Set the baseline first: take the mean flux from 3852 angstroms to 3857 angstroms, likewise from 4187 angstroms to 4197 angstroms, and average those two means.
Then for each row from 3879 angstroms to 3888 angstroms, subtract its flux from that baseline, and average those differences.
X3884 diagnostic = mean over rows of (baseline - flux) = -1.3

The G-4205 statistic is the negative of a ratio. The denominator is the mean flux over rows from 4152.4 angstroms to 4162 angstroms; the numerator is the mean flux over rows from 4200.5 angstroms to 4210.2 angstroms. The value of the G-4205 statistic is -0.91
